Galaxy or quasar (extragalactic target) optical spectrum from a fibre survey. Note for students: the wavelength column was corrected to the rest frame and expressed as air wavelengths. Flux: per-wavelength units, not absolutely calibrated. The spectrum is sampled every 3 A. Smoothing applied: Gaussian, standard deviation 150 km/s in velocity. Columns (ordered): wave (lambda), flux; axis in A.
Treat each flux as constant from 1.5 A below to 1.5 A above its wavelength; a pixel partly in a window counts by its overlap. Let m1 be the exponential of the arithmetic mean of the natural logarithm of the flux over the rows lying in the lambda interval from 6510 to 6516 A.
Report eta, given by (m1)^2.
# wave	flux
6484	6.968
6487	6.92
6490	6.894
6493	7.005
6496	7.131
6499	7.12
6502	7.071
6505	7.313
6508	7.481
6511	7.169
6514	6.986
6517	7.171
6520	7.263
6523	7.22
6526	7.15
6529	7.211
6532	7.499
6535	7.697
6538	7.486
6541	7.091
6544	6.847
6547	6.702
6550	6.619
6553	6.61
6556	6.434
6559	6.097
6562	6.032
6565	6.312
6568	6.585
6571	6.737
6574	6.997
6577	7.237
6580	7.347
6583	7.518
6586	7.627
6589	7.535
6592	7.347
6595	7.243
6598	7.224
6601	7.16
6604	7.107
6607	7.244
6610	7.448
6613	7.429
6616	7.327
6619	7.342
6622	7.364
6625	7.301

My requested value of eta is 50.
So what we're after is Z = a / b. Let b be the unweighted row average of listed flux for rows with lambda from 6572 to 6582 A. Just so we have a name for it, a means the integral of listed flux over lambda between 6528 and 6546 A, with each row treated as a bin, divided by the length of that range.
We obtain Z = 1.01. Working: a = 7.29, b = 7.19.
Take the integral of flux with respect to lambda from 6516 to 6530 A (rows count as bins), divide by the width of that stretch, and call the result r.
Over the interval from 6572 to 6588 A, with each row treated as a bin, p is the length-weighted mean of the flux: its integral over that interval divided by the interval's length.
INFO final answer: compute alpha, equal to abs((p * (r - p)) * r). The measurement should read 7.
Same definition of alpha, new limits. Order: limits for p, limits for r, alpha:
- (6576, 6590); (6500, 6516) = 14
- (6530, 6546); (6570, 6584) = 7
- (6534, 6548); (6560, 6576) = 29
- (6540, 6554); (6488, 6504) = 13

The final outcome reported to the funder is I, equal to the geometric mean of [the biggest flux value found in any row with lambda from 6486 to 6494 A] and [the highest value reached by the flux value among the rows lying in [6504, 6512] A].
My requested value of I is 7.24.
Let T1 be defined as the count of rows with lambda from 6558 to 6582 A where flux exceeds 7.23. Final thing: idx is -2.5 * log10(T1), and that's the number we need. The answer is -0.75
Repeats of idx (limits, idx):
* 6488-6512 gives -0.75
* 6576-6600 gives -2.11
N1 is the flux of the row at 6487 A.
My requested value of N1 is 6.92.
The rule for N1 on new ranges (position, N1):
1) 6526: 7.15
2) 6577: 7.237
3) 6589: 7.535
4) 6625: 7.301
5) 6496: 7.131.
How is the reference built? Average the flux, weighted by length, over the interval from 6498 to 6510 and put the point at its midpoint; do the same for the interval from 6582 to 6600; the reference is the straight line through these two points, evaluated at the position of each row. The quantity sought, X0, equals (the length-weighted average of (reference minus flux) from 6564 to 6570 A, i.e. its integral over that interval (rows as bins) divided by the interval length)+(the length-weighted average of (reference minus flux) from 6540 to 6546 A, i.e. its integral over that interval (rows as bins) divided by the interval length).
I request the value 1.26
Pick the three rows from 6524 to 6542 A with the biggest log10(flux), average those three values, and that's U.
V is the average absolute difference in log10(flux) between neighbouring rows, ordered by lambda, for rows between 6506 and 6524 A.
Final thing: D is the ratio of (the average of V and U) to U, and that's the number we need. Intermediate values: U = 0.879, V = 0.0098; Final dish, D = 0.5056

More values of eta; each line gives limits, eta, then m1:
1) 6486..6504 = 49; 7.02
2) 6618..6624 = 54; 7.35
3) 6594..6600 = 52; 7.23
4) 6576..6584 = 54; 7.37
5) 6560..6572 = 41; 6.41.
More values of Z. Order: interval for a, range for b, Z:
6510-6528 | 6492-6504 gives 1.01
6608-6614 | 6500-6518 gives 1.03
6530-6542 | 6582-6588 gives 0.98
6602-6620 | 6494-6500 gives 1.03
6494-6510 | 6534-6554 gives 1.03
